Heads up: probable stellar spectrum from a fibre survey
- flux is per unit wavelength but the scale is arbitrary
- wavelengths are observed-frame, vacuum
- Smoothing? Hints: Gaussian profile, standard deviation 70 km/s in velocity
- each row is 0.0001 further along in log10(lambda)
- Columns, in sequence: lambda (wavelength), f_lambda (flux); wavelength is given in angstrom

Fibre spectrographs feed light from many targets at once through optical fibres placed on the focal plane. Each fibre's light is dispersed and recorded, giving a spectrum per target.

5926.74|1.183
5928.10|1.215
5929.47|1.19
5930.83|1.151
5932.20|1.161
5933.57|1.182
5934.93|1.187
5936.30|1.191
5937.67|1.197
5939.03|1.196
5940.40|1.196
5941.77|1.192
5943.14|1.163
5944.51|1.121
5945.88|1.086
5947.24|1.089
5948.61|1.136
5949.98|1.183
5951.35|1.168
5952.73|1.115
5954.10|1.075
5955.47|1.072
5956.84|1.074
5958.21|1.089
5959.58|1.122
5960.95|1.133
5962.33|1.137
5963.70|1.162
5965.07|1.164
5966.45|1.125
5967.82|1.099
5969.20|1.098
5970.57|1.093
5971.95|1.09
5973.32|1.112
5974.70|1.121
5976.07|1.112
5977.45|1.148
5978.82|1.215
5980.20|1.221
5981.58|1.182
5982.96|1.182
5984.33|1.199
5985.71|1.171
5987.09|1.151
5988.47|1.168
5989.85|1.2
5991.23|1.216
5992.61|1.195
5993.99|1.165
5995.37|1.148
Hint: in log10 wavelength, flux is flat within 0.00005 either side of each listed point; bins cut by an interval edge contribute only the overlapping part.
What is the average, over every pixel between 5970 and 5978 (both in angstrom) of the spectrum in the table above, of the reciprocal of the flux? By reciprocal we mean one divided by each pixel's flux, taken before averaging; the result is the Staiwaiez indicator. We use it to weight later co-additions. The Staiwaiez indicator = 0.899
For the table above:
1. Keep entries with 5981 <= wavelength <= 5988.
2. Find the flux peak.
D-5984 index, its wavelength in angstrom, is 5984.33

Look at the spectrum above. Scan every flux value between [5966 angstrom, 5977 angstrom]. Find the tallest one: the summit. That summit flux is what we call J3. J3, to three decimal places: 1.125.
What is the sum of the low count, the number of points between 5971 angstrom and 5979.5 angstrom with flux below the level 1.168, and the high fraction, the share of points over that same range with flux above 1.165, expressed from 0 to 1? 5.2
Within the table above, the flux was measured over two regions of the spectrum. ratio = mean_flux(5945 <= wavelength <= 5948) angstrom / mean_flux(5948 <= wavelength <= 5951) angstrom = 0.94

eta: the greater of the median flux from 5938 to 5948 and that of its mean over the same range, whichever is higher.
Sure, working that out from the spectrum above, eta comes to 1.16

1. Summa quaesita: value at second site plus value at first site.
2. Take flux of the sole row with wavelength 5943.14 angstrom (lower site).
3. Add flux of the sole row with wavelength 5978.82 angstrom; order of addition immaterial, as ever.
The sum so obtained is 2.38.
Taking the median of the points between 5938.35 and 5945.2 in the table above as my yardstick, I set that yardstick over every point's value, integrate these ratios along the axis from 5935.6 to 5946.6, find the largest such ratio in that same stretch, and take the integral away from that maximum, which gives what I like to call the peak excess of -10.1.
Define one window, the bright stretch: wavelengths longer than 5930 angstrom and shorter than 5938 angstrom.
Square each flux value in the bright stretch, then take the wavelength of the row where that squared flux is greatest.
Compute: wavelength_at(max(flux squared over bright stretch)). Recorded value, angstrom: 5937.67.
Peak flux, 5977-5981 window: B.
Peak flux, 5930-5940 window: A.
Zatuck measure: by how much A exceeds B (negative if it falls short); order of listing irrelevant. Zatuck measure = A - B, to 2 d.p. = -0.02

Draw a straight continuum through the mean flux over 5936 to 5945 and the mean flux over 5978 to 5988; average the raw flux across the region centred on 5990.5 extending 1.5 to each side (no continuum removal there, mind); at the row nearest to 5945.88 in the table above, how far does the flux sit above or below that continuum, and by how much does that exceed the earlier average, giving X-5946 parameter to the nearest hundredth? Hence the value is -1.30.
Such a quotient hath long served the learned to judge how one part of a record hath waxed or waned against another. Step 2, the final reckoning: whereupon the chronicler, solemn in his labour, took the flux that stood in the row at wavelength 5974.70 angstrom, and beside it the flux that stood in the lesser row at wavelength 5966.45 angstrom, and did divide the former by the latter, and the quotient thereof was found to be 1.00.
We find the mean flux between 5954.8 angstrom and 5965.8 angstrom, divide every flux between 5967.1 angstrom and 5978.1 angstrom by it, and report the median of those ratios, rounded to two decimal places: 0.99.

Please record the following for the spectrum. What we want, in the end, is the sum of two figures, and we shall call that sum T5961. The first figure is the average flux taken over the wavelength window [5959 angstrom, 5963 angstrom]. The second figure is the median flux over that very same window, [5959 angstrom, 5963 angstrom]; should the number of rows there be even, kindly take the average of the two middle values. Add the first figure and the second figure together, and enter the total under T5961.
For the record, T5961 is 2.26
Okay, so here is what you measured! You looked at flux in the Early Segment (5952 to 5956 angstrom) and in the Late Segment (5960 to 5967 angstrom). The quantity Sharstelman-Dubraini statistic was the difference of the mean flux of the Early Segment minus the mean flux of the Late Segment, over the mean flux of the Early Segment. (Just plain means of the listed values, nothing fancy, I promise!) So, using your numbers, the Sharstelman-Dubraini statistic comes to -0.05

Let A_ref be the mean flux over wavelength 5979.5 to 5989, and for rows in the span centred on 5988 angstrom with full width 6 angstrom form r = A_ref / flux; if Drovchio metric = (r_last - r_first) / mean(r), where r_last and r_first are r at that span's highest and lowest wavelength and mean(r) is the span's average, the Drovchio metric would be -0.02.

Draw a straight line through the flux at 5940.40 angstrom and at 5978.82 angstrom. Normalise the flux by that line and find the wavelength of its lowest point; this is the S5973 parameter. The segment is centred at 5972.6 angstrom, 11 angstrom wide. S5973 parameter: 5971.95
